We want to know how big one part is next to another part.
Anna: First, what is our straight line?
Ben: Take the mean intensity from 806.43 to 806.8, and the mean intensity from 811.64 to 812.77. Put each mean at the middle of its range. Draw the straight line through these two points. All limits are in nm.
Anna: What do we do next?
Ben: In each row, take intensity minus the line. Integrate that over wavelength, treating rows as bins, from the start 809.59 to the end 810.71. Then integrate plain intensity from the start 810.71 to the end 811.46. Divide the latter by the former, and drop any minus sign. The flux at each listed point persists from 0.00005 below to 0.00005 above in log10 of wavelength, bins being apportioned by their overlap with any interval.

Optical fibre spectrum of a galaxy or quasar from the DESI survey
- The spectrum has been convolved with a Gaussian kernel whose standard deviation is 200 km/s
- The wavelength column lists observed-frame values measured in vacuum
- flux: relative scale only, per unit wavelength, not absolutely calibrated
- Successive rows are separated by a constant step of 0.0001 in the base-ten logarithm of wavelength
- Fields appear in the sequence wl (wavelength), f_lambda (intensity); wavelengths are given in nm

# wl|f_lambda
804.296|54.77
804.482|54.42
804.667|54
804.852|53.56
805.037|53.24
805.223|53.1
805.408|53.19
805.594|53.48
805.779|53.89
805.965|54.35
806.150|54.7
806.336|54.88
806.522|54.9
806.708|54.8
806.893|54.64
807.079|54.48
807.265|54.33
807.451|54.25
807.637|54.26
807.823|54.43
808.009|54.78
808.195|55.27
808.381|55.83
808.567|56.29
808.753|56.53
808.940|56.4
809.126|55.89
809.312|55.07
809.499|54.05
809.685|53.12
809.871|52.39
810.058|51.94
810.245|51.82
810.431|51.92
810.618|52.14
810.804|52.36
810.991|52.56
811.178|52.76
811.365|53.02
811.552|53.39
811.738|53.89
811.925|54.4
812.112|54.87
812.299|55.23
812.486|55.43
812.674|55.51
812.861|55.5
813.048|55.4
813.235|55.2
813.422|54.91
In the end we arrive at 13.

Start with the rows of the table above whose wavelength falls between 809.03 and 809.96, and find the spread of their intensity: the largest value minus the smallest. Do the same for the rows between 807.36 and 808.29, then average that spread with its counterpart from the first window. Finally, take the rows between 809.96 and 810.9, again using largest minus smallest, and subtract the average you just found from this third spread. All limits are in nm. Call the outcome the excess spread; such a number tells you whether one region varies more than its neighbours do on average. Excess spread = -1.7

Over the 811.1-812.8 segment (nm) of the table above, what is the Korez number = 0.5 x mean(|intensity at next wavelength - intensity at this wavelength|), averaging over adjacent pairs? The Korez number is 0.172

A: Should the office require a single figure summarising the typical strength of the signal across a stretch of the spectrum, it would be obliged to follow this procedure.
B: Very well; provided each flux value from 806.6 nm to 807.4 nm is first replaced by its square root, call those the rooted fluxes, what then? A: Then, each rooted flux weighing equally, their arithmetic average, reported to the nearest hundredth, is 7.39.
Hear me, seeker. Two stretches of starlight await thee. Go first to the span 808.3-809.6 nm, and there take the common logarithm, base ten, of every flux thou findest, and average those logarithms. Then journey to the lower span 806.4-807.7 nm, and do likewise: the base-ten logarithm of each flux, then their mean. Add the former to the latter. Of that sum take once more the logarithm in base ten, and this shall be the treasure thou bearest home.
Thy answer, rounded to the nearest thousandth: 0.542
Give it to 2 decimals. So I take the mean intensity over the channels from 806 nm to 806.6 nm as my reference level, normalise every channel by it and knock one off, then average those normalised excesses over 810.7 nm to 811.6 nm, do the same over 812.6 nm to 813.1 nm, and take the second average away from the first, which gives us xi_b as -0.05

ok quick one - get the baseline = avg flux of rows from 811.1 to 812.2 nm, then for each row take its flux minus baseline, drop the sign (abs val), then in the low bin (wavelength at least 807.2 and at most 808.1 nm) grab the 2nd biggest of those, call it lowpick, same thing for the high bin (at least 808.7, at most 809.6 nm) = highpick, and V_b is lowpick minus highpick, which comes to -1.97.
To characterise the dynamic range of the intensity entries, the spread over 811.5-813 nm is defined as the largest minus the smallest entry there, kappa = 2.1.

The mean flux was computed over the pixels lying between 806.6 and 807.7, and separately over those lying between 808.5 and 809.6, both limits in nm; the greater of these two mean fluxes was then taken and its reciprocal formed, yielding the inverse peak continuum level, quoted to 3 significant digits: 0.0180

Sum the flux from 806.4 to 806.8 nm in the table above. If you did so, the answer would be 110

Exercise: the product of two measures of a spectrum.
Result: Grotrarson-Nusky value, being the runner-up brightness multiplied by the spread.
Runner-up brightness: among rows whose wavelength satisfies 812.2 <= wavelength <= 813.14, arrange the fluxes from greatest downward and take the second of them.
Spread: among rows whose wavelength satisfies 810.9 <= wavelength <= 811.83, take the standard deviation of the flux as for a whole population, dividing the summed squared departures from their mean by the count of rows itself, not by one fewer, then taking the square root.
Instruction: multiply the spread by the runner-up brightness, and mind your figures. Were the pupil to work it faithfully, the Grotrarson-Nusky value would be 26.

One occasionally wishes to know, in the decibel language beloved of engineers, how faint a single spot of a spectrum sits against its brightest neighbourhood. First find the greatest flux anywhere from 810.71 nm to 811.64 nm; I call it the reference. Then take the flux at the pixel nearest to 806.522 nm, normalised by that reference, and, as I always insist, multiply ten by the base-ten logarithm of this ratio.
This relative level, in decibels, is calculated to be 0.12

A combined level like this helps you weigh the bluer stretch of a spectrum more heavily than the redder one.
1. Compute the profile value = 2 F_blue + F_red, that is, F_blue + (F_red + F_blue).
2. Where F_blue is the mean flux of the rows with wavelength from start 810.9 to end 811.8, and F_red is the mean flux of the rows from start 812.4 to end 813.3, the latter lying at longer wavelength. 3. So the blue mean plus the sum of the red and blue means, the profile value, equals 162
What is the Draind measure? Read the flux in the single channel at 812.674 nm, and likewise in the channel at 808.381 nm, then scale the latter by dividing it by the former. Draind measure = 1.01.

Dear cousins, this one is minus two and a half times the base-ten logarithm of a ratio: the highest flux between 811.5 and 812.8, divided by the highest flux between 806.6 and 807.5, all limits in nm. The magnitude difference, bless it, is -0.01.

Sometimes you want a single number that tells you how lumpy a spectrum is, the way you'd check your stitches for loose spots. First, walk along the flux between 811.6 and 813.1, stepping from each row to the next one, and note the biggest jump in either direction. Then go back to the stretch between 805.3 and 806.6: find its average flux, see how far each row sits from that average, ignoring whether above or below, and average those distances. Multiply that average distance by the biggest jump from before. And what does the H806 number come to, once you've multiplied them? 0.30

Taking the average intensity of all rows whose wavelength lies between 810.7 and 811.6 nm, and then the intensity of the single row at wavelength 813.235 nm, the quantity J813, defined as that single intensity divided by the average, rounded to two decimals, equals 1.05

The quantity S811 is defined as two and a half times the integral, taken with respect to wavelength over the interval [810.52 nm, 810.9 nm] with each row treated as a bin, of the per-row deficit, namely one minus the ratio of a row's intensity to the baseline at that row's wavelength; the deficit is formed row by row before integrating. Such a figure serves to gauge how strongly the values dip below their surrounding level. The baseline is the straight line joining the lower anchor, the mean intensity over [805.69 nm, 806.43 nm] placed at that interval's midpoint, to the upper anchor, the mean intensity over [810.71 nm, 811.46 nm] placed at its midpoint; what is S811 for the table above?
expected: 0.010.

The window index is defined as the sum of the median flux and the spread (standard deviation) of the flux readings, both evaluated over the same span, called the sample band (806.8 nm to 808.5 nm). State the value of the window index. 55.0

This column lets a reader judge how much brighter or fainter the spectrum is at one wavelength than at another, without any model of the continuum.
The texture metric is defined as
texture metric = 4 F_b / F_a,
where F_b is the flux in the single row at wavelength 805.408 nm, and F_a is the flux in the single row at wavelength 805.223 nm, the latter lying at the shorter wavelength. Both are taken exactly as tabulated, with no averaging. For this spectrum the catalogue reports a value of 4.01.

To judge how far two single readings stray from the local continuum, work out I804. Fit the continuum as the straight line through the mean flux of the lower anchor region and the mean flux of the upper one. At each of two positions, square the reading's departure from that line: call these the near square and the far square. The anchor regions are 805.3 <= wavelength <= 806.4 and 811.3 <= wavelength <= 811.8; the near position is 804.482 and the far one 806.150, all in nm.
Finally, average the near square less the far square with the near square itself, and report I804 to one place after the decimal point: -0.2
